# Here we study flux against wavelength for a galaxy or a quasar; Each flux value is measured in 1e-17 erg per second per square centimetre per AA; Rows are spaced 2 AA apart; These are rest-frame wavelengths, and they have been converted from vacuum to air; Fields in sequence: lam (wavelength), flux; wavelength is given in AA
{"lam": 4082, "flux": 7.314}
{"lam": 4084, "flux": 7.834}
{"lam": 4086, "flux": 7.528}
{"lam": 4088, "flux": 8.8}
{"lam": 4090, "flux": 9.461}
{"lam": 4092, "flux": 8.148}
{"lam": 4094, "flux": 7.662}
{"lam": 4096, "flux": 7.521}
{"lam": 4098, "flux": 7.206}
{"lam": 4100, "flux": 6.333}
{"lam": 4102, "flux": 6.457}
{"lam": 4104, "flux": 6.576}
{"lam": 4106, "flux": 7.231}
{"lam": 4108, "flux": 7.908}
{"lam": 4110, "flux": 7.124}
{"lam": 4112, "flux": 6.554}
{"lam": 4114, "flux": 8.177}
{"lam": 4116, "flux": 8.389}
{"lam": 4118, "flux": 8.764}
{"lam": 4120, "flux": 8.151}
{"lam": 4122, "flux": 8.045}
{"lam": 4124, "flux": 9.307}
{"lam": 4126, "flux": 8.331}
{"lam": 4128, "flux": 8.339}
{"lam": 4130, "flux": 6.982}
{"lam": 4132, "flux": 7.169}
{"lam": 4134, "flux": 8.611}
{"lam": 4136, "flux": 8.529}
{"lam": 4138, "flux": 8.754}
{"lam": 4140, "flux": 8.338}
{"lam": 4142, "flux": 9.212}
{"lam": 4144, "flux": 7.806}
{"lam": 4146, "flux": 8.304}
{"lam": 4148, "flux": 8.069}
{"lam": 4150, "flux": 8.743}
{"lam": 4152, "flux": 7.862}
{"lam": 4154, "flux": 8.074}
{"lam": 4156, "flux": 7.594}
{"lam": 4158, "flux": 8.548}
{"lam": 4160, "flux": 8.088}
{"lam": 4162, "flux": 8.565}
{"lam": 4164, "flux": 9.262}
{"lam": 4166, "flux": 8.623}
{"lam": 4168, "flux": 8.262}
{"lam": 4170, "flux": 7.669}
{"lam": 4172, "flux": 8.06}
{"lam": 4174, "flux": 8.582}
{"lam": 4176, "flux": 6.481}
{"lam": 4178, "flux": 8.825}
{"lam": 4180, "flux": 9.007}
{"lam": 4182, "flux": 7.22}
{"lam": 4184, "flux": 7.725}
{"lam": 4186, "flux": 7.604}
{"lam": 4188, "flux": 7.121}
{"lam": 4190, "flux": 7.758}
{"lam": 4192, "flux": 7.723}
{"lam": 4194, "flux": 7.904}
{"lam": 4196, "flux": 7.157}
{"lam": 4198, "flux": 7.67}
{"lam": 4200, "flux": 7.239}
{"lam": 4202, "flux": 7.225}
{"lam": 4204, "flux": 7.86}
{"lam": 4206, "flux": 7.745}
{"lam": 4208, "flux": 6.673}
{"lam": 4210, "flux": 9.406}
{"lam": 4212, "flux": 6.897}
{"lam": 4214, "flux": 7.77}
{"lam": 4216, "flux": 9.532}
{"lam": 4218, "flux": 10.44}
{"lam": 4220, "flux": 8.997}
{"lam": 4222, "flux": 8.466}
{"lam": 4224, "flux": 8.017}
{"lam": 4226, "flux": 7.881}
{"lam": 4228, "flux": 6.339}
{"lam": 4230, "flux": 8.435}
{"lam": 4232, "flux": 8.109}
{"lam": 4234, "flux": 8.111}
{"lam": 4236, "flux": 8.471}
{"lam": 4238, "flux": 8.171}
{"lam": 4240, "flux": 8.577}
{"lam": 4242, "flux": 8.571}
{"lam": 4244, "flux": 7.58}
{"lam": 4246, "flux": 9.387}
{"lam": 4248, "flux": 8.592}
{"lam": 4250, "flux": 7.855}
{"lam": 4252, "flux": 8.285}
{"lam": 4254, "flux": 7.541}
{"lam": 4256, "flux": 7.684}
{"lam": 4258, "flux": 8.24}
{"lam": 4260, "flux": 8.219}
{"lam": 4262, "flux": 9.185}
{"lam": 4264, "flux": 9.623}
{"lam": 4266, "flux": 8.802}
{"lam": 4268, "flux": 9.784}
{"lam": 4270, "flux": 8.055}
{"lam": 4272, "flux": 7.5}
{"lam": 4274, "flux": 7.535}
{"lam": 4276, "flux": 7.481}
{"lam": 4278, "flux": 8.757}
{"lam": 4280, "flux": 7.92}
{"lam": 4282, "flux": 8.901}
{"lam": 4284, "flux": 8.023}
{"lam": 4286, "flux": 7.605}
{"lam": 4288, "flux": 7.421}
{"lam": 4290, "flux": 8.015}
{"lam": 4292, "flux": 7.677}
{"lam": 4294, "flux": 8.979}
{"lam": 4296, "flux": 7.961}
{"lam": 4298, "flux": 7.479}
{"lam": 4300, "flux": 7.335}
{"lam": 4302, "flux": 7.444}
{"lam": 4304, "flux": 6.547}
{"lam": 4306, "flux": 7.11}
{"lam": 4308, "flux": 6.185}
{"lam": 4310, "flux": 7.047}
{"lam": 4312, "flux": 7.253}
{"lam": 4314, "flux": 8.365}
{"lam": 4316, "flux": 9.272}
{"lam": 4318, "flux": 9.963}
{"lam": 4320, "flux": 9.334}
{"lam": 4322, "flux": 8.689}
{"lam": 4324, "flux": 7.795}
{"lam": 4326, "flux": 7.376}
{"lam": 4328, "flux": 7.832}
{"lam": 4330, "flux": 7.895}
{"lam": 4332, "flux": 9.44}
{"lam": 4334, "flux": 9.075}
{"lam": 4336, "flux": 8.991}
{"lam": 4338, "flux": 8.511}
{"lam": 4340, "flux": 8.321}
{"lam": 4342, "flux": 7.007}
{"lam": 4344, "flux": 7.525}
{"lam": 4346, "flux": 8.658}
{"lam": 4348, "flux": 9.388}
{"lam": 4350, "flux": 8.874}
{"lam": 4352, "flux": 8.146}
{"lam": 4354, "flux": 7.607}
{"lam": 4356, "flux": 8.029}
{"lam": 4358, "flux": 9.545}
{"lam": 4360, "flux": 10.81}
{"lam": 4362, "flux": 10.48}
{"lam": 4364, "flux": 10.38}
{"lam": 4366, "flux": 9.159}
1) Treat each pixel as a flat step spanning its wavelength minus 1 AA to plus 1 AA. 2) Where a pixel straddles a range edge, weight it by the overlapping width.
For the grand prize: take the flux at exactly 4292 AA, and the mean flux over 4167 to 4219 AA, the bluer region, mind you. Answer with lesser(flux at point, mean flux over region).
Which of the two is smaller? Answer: 7.68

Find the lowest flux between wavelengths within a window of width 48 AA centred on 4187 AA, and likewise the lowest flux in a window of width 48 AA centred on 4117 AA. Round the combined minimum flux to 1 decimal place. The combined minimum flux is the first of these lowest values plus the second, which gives 12.8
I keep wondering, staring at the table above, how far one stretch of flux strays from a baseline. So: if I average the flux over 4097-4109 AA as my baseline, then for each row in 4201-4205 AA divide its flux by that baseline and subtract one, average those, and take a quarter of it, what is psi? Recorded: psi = 0.021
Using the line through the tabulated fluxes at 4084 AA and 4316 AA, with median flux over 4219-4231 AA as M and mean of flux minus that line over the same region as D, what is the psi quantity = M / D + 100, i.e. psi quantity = 88.0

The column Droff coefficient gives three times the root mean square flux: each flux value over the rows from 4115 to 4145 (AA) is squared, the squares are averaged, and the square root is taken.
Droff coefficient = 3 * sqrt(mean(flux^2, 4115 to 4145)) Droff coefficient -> 25.0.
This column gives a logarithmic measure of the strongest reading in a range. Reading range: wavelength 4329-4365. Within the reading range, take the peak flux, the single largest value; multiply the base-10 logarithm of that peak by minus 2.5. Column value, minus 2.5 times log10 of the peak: -2.58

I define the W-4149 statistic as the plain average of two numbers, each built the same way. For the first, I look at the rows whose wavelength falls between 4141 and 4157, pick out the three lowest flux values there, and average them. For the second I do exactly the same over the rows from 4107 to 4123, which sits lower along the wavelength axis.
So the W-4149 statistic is 7.5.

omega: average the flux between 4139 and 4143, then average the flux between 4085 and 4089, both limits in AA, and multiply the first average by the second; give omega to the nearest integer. 72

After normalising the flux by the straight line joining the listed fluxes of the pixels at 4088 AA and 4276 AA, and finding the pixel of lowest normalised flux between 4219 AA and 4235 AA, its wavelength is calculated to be 4228 AA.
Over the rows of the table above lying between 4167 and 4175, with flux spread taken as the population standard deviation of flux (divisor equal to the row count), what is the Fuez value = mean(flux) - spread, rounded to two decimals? 7.81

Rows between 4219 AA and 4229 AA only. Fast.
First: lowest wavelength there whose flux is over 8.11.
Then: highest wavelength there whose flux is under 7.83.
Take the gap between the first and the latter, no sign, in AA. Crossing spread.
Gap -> 8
